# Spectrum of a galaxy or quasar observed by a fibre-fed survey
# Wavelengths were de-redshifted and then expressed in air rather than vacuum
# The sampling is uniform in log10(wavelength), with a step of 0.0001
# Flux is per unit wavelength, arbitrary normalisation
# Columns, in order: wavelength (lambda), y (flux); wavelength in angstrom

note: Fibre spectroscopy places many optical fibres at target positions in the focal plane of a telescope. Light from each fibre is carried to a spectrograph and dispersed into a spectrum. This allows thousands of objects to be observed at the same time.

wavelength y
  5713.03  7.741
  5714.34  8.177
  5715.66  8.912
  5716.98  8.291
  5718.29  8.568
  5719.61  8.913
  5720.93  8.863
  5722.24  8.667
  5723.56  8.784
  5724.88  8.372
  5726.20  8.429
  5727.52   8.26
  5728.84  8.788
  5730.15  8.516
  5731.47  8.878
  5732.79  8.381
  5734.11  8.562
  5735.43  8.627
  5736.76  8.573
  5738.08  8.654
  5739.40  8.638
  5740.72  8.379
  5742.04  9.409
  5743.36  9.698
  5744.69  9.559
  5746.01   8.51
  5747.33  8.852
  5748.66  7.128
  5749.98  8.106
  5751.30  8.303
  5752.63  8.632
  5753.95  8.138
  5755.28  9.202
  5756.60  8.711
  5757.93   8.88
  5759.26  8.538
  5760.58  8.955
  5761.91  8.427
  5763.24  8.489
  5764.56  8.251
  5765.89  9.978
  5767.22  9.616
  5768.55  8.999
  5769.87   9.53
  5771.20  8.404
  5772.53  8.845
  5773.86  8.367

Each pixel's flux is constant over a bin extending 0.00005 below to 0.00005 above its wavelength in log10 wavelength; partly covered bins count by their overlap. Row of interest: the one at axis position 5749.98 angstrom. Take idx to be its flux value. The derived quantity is 8.106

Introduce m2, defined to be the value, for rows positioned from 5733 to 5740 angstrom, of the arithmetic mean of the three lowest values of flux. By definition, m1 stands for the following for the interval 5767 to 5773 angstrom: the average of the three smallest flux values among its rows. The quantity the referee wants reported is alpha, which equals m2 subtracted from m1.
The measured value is 0.16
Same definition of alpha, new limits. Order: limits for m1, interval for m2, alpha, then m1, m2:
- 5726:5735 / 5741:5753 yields 0.51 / 8.36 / 7.85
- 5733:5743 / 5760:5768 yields 0.12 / 8.50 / 8.39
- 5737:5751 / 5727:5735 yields -0.51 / 7.87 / 8.39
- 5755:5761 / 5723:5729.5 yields 0.36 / 8.71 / 8.35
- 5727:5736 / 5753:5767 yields 0.11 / 8.39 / 8.27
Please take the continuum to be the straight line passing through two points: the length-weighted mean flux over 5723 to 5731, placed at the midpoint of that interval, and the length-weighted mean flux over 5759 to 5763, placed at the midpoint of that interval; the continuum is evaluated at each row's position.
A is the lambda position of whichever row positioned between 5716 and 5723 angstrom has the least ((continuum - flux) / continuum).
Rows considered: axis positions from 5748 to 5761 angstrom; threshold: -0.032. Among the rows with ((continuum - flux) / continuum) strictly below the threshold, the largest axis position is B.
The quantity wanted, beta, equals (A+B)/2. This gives 5740.1 angstrom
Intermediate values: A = 5719.61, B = 5760.58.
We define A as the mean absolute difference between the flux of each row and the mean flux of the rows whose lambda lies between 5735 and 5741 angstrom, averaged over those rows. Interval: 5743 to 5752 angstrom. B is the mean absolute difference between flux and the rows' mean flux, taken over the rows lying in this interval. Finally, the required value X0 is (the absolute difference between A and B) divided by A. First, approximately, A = 0.08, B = 0.67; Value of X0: 7.5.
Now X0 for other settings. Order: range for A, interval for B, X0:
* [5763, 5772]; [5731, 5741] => 0.8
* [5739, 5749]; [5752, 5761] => 0.6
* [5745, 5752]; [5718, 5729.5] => 0.6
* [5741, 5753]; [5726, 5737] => 0.8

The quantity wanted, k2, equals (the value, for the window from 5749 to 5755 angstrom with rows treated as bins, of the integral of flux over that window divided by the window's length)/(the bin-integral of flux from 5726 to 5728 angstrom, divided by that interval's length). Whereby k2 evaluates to 1.00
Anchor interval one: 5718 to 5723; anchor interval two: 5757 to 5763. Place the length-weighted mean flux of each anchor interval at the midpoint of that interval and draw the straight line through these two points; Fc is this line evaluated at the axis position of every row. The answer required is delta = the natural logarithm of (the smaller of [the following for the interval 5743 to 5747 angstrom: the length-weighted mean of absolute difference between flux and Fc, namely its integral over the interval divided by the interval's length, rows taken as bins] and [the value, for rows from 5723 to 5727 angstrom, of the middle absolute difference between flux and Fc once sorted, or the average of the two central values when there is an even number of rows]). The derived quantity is -1.1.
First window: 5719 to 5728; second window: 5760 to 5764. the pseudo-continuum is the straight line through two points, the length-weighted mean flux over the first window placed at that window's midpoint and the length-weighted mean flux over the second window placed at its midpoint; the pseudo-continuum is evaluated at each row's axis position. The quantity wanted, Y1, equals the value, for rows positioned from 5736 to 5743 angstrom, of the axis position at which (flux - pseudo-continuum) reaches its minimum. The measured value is 5740.72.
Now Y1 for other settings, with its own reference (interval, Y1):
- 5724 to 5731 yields 5727.52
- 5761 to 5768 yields 5764.56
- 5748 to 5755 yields 5748.66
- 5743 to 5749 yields 5748.66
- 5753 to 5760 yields 5753.95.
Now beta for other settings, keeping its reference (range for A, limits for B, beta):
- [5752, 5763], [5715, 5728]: 5738.1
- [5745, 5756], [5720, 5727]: 5738.1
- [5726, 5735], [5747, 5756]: 5743.4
